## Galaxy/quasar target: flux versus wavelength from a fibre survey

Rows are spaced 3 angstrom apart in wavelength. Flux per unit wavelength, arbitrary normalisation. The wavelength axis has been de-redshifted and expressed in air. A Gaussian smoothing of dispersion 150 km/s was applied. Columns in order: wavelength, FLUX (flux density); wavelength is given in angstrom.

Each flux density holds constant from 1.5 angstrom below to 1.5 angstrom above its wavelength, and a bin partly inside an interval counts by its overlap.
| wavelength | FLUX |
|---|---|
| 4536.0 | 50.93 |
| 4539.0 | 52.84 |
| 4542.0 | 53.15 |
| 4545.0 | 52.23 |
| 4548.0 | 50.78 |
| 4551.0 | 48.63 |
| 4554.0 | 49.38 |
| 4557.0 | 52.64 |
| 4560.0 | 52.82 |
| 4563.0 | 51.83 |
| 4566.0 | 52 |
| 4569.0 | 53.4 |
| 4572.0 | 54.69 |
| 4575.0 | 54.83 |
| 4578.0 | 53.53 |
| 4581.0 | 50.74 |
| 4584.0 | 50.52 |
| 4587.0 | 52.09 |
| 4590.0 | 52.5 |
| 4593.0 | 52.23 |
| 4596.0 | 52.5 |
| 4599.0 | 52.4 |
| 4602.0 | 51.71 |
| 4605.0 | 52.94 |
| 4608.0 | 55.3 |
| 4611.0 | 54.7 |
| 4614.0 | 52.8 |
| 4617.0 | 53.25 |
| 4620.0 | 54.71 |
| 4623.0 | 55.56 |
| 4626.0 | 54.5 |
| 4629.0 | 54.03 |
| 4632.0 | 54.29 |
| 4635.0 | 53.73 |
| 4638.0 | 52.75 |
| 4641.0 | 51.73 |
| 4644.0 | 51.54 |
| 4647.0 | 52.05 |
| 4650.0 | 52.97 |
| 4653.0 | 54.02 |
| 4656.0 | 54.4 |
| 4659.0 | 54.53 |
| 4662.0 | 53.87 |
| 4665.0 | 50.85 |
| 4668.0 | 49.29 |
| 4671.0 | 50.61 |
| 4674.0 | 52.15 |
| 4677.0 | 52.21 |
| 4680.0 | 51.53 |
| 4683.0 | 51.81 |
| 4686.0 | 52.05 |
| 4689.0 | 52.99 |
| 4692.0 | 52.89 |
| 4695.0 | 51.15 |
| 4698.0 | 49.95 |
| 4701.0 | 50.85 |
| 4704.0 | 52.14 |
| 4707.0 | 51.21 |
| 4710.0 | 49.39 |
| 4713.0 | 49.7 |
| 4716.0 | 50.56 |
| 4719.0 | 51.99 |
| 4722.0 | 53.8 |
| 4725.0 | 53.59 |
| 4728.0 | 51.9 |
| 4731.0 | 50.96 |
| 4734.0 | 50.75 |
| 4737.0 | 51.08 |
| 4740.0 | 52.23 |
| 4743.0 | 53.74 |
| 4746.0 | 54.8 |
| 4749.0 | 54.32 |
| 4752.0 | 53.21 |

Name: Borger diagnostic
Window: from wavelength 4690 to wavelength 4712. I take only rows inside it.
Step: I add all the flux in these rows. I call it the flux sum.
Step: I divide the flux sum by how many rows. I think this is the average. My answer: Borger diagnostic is 51.1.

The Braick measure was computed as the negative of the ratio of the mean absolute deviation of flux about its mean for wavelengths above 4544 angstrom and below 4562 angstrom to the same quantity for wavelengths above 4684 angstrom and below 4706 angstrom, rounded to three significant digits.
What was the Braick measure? -1.62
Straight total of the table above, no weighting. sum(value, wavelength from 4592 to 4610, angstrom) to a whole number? 317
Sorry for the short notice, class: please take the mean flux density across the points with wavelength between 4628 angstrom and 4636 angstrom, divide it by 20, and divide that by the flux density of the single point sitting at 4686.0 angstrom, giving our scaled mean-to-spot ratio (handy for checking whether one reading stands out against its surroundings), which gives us 0.0519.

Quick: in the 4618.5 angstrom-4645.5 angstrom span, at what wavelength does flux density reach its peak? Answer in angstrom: 4623.0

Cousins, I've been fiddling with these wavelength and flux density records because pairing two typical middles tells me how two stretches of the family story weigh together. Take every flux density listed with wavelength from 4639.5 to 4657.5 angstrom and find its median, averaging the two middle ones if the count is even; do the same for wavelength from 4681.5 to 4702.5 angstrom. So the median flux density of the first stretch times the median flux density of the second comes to 2721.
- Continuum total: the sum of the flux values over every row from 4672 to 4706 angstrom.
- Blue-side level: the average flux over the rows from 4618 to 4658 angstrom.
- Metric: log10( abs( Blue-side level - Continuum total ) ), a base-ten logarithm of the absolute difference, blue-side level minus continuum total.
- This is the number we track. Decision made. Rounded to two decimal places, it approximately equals 2.71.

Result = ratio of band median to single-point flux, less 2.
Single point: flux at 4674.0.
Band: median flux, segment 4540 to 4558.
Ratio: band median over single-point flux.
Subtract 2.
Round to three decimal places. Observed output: -1.012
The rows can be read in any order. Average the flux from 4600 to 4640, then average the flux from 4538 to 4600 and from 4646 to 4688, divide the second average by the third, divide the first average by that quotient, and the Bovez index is 54.0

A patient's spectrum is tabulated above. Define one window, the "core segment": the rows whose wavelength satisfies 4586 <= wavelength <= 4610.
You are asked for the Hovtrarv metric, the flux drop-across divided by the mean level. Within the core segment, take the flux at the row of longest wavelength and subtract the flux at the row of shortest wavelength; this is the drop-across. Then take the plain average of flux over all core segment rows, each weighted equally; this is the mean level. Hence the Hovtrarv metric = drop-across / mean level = 0.061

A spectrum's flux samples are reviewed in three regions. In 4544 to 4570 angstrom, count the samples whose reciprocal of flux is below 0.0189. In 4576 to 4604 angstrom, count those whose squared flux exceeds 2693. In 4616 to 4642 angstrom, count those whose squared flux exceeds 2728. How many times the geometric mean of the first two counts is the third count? 3.3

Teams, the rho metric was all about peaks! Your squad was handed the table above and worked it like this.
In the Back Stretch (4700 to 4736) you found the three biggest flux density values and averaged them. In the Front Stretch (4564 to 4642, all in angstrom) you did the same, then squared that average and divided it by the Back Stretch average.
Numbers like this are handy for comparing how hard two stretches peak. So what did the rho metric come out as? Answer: 57.4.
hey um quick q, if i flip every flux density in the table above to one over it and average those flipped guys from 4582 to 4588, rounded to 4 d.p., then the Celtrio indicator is 0.0195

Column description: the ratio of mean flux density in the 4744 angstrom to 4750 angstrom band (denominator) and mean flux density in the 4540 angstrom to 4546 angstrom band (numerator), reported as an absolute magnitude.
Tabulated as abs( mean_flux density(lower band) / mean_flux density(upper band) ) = 0.97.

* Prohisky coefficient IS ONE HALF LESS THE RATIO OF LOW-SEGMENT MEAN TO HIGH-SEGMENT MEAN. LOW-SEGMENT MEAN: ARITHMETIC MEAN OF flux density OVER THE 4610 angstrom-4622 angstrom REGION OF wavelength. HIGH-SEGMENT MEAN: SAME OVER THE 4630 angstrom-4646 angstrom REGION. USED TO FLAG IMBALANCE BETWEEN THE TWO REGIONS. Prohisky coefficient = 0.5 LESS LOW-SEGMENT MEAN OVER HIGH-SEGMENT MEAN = -0.520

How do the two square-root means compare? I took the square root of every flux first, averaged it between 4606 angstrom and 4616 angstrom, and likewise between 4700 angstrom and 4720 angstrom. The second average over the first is 0.97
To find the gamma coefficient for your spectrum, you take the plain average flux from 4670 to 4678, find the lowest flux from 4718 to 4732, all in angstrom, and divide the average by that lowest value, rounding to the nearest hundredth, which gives 1.01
